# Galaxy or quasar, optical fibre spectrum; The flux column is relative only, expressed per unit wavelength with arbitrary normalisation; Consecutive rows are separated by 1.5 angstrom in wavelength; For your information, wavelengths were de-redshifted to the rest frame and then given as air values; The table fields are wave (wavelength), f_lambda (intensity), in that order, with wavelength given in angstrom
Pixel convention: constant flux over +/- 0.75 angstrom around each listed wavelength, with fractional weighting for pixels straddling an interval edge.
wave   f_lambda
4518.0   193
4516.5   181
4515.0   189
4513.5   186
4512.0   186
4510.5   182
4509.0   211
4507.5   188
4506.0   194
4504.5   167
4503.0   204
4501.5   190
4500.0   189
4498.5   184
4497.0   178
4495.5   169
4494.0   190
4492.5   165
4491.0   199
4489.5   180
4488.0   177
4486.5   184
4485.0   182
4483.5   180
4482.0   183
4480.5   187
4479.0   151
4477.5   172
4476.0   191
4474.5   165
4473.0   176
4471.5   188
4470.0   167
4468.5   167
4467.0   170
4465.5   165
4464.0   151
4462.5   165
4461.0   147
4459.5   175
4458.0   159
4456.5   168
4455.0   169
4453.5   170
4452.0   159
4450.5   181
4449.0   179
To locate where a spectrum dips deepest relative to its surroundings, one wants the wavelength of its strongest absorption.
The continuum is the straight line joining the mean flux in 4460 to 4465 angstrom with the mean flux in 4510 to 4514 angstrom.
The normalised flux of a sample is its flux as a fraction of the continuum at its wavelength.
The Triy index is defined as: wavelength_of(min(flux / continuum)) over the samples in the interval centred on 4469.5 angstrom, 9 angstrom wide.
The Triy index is 4470.0 angstrom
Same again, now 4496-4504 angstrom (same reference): 4497.0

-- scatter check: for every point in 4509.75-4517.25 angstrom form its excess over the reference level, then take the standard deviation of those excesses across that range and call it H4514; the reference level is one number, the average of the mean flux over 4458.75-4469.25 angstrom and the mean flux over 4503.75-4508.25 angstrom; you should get 3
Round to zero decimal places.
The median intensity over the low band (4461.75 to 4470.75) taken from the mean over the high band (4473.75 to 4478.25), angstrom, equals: 10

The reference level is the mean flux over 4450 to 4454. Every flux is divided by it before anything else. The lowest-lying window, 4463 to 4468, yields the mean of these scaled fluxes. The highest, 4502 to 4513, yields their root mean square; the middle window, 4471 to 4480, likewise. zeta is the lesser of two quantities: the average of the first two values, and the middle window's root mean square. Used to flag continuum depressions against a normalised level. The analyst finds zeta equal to 1.03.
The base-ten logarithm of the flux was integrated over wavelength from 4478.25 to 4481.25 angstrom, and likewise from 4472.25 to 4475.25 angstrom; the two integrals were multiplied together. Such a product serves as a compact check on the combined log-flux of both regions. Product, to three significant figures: 44.7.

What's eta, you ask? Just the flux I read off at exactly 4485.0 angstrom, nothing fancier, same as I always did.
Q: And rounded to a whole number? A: 182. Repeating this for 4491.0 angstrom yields 199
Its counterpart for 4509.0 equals 211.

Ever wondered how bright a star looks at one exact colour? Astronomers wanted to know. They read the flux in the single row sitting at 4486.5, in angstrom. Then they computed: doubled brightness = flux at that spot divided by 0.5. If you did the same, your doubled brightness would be 368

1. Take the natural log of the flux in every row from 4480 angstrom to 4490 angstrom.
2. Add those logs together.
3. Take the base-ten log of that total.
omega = 1.56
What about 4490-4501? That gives 1.56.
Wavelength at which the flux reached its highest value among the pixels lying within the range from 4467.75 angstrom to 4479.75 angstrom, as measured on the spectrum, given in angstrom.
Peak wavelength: 4476.0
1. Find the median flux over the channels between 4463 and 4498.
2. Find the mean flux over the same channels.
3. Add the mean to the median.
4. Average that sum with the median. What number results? 265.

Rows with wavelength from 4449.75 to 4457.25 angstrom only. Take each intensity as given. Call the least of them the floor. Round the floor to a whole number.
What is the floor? 159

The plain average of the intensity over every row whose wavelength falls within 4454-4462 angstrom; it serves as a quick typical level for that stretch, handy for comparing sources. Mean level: 164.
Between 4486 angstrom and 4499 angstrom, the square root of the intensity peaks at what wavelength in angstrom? 4491.0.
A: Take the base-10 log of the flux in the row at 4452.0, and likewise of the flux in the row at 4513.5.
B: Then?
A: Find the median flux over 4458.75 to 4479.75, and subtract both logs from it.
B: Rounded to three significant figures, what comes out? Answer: 163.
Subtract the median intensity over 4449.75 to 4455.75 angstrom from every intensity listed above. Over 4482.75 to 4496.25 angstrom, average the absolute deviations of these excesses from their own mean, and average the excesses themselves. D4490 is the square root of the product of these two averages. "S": 9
